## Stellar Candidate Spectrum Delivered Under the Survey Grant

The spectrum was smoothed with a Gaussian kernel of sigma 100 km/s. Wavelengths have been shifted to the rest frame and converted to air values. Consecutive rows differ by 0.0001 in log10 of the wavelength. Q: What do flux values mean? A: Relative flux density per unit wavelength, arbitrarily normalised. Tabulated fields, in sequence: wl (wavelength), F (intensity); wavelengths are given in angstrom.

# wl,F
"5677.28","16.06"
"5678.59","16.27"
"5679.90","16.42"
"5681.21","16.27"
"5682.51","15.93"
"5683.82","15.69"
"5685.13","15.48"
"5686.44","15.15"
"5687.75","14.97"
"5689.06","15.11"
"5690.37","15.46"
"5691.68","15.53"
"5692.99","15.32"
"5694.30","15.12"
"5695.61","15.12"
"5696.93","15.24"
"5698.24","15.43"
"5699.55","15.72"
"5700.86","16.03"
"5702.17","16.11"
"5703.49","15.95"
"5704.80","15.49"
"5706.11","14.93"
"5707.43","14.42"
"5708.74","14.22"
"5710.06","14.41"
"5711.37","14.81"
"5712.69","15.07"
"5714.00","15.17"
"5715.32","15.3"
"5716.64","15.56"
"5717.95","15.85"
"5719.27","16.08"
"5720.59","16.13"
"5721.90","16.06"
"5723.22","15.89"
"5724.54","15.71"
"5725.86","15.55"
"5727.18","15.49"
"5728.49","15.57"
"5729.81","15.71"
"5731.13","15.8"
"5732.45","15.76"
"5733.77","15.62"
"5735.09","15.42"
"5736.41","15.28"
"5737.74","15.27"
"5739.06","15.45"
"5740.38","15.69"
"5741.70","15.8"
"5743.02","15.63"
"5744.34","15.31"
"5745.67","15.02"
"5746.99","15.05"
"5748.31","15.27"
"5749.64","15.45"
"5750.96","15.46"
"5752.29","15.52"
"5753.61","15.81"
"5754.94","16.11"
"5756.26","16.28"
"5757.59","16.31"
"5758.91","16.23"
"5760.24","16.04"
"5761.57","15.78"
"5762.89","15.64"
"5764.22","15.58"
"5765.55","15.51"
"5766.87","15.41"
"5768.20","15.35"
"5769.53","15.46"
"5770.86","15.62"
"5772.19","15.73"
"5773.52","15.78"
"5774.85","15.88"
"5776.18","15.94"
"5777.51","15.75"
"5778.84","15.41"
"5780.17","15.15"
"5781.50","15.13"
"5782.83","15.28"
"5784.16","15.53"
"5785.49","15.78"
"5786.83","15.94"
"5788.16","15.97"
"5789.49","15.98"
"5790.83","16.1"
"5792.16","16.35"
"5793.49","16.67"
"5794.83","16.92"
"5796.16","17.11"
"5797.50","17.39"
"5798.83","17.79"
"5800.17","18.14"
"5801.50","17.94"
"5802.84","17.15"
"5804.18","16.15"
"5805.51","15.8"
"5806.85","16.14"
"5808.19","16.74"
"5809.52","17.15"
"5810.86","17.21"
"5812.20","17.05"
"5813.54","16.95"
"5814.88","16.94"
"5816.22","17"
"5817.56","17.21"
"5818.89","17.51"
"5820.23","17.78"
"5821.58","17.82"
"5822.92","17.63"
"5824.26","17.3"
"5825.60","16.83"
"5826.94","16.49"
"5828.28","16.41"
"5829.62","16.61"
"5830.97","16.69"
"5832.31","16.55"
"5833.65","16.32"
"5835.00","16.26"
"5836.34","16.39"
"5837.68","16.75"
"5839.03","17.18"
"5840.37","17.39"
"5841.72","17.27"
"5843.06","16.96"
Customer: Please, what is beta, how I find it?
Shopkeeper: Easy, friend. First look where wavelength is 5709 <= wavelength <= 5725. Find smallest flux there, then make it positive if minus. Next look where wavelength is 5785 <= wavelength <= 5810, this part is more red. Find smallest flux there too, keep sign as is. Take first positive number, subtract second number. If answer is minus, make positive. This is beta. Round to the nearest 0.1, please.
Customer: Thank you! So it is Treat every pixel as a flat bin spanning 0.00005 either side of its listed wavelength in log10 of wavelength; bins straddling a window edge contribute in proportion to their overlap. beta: 1.4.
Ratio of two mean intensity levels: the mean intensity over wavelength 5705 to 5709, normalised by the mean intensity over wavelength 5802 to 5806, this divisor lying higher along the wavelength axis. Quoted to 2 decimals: 0.89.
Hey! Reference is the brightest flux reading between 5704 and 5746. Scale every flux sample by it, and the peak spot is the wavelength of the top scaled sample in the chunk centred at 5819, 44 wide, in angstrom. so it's 5800.17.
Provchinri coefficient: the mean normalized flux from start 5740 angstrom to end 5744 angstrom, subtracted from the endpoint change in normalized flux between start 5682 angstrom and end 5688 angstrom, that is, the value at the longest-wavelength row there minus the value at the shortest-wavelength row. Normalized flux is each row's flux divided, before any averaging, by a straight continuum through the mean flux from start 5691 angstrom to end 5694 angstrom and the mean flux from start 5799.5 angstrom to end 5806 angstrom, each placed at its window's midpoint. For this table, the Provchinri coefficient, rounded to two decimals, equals -1.04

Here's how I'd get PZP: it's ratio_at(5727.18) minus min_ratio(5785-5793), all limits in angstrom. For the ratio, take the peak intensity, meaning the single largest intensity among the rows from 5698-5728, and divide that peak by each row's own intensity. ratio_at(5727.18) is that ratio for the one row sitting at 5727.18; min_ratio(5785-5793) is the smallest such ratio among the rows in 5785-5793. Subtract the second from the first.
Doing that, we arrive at 0.055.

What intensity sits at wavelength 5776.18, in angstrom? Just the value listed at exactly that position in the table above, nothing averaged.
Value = 15.94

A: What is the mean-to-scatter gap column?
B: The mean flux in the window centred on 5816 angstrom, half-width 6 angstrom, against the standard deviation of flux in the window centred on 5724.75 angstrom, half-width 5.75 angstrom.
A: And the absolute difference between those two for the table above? 17.0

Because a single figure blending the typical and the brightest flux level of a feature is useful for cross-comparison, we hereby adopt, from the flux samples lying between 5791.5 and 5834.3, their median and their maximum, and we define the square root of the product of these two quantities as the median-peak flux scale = 17.5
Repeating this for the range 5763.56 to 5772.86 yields 15.6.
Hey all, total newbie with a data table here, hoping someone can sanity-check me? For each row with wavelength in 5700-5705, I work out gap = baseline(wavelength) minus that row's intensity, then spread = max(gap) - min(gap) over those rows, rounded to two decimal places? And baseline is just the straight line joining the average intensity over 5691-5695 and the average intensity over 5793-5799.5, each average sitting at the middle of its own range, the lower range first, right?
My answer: 0.67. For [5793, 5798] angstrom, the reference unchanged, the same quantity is 0.65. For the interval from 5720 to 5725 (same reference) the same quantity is 0.49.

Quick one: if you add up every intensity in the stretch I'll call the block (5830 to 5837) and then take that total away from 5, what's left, -77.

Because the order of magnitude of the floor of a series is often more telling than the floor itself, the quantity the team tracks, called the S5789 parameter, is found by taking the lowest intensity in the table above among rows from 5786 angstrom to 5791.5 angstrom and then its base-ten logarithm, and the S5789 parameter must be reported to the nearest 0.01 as 1.20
